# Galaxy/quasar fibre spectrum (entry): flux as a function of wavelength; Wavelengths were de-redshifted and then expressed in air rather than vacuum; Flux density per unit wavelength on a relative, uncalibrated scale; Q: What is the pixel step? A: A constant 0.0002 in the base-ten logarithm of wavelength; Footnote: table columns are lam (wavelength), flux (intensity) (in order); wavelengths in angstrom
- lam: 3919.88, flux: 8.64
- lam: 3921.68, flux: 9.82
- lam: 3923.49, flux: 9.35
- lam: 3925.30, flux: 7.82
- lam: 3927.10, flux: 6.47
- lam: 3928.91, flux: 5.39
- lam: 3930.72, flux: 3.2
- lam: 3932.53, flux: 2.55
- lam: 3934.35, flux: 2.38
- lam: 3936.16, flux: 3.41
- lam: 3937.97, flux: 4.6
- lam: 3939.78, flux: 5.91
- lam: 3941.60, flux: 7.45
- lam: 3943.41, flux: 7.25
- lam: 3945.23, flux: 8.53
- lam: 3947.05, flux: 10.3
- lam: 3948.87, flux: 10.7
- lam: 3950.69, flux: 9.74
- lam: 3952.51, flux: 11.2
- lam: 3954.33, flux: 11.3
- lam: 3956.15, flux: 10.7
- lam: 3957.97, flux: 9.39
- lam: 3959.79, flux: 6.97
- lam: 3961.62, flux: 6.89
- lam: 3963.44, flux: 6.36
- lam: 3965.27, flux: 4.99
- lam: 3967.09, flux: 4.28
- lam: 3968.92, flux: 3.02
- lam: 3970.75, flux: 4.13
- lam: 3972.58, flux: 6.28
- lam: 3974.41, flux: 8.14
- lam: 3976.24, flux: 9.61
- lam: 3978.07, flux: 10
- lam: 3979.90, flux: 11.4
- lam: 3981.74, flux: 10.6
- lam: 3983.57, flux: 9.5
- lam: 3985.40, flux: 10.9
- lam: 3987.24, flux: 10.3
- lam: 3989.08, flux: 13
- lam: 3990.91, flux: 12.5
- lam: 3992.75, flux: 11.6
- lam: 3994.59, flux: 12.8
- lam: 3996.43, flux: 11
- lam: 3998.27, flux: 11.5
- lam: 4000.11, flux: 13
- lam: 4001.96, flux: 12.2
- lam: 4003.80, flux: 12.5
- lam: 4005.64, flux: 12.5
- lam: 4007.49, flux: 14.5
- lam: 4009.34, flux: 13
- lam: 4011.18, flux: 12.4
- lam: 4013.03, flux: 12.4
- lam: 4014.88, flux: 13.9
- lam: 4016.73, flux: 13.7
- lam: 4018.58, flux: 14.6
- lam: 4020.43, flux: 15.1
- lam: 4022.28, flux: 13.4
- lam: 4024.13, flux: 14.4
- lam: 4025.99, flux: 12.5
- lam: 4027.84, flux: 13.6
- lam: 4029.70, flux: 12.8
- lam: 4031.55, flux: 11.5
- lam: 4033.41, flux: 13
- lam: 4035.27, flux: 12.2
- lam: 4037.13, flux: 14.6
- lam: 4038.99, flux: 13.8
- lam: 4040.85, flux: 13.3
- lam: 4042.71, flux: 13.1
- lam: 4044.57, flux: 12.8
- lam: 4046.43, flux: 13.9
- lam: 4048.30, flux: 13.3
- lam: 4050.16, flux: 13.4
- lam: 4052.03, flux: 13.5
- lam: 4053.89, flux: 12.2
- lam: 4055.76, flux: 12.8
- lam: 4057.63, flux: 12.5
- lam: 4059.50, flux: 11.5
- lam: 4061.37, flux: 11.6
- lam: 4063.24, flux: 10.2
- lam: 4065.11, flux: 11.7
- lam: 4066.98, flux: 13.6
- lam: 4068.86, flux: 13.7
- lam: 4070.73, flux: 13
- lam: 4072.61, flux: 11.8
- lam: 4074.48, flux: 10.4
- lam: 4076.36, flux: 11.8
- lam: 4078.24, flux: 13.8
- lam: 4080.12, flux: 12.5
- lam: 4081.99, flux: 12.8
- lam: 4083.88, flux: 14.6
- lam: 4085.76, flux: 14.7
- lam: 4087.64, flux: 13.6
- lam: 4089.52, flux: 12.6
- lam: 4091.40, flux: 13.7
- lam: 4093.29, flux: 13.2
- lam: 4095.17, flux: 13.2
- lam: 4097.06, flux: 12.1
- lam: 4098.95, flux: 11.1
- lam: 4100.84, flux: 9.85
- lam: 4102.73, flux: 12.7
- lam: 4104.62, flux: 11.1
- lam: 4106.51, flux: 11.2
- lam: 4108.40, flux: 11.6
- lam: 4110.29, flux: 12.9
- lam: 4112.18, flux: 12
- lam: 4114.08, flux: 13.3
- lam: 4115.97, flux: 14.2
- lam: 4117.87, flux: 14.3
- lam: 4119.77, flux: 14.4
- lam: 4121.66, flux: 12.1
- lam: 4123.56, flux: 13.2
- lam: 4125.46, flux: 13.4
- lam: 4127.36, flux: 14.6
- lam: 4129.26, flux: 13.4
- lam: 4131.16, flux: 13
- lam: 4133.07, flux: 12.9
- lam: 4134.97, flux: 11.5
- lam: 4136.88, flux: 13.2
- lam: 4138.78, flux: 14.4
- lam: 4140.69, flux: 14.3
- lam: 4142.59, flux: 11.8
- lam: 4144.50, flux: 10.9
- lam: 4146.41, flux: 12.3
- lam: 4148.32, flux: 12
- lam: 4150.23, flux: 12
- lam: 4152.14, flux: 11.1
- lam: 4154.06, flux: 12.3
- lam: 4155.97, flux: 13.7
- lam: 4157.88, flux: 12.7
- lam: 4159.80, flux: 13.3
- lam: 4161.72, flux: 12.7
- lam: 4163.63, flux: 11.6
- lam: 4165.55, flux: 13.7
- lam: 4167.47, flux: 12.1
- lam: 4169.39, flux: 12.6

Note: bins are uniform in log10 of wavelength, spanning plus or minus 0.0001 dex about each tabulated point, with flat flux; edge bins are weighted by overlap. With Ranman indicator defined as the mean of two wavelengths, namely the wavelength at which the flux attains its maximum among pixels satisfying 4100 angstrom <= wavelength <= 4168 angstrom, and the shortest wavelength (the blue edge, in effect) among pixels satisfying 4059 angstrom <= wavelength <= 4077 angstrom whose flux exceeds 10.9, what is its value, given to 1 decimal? 4093.4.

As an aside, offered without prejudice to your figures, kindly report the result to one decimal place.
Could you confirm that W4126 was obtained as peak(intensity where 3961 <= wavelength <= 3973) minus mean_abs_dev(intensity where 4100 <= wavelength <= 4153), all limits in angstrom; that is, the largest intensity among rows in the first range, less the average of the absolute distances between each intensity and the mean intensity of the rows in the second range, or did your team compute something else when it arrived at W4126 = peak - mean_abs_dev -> 5.8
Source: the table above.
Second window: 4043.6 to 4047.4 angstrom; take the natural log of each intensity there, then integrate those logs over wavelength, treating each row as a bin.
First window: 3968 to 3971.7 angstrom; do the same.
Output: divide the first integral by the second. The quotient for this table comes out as 0.48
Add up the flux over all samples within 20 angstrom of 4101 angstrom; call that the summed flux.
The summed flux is 269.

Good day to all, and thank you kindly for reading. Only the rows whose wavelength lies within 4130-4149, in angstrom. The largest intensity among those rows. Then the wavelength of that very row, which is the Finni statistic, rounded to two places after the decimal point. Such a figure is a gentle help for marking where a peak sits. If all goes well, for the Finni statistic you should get 4138.78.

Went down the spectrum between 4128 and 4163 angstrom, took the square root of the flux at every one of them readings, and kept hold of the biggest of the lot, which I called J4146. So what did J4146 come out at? 3.79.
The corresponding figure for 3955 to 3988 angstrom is 3.38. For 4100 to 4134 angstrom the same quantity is 3.82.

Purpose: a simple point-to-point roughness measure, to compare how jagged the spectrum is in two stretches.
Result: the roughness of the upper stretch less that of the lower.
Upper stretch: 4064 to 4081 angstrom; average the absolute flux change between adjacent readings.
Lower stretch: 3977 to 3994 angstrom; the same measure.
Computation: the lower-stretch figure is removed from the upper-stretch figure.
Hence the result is 0.1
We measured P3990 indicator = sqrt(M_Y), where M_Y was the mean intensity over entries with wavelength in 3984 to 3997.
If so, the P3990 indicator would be 3.42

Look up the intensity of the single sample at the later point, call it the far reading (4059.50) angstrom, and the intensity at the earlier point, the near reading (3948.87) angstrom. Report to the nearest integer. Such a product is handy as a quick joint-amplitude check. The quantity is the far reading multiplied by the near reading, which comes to 123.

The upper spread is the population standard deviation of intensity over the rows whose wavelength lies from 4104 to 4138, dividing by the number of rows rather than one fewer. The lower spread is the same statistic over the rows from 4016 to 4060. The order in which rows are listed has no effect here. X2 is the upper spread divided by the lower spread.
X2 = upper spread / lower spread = 1.19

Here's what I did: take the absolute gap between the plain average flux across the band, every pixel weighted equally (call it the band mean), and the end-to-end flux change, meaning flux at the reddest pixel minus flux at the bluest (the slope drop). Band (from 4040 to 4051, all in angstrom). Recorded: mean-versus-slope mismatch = 13.2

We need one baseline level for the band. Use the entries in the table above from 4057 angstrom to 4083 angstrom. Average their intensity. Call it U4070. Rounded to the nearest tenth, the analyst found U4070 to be 12.2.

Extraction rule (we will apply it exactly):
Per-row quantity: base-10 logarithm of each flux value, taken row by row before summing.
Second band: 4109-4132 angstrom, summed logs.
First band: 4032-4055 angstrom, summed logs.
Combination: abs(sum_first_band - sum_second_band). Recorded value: 0.05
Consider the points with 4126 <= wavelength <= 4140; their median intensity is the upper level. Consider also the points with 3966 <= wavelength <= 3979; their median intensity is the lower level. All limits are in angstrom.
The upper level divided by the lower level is 2.1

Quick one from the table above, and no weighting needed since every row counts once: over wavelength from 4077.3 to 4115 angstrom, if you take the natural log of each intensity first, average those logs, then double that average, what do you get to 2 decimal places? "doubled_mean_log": 5.06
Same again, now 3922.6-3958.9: 3.79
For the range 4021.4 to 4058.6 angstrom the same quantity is 5.15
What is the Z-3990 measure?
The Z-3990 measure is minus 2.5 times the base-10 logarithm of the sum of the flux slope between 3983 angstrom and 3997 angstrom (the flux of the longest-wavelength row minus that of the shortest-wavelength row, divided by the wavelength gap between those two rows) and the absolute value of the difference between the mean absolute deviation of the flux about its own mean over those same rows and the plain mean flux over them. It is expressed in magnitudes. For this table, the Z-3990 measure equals -2.56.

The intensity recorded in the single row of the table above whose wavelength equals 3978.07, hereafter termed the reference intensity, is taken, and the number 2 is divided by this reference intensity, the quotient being 0.20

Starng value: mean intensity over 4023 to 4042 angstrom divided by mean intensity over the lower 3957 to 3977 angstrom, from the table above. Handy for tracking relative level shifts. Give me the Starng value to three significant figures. 2.07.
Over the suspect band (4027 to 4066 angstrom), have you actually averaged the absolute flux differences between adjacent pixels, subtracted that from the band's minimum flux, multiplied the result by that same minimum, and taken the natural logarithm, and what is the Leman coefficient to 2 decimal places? 4.56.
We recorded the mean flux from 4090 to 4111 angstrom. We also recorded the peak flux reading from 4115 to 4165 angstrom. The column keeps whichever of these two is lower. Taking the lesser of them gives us 12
